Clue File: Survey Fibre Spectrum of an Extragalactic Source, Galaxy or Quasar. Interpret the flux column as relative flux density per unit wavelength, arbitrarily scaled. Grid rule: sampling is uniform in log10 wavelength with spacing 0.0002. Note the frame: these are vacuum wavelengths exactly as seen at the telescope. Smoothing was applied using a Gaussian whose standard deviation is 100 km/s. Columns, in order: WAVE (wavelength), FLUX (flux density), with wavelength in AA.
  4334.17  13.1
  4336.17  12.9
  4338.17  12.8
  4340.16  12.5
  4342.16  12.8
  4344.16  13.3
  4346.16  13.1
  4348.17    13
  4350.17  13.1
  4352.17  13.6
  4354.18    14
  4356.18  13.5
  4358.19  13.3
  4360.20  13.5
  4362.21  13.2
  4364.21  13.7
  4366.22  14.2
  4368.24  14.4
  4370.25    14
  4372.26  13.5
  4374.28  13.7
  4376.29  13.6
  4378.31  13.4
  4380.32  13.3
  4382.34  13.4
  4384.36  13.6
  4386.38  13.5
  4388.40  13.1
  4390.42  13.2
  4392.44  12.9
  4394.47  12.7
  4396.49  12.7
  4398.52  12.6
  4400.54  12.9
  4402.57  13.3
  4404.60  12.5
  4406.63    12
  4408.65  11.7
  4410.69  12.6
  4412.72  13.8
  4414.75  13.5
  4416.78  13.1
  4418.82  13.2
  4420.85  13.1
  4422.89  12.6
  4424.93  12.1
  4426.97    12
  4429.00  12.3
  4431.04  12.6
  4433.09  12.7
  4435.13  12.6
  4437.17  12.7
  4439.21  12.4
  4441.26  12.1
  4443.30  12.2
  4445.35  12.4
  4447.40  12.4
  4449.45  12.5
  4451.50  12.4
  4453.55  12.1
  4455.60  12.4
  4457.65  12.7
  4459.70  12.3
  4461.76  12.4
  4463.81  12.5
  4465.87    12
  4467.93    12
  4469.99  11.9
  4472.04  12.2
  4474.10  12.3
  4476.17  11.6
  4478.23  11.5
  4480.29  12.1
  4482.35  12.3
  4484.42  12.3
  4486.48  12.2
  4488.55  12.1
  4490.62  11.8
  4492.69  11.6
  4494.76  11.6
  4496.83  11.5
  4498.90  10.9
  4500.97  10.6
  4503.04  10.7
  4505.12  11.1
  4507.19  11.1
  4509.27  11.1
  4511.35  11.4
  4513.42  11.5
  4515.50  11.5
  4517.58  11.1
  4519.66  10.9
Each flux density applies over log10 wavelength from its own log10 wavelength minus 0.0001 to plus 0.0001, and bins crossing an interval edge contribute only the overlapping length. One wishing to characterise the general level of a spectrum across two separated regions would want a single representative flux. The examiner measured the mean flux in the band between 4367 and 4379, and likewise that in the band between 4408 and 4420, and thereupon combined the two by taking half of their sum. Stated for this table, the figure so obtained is 13.4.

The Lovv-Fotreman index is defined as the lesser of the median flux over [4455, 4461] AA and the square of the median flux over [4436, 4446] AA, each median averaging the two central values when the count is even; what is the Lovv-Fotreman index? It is 12.4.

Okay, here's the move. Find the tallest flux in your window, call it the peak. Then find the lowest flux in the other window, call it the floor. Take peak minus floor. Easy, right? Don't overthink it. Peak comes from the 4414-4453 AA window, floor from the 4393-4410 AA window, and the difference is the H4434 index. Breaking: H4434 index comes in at 1.8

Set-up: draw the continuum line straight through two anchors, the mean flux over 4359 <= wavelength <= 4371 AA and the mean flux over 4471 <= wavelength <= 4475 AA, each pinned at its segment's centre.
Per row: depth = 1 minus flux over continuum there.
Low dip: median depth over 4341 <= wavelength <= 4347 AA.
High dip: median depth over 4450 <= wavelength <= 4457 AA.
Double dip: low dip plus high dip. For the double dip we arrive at 0.085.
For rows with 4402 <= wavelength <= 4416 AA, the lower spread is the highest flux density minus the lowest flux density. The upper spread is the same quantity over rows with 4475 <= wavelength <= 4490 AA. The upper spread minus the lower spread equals -1.30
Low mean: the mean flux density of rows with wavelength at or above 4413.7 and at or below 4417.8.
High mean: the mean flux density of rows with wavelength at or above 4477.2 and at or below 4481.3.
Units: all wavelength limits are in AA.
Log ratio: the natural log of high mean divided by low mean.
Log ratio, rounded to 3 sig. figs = -0.120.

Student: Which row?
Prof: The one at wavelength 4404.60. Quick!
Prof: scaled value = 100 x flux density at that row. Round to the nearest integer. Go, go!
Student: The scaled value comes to 1250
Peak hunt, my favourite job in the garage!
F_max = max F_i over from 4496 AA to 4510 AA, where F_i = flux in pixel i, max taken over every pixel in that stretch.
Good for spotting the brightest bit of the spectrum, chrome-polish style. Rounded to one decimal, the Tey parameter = 11.5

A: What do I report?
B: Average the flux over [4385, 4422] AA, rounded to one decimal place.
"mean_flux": 12.9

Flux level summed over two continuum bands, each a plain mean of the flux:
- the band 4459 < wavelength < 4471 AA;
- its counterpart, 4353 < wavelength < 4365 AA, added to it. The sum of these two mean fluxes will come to 25.7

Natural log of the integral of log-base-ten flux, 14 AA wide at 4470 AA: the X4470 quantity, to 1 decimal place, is 2.7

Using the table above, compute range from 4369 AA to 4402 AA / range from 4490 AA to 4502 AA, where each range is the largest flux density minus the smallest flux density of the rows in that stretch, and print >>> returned 1.2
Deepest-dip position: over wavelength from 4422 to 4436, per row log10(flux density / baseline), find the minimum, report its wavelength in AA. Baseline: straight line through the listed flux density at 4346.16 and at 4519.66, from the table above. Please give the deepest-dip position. 4426.97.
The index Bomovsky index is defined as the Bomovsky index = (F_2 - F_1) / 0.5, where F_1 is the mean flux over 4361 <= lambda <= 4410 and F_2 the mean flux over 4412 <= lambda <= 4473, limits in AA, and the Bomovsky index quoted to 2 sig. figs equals -1.4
